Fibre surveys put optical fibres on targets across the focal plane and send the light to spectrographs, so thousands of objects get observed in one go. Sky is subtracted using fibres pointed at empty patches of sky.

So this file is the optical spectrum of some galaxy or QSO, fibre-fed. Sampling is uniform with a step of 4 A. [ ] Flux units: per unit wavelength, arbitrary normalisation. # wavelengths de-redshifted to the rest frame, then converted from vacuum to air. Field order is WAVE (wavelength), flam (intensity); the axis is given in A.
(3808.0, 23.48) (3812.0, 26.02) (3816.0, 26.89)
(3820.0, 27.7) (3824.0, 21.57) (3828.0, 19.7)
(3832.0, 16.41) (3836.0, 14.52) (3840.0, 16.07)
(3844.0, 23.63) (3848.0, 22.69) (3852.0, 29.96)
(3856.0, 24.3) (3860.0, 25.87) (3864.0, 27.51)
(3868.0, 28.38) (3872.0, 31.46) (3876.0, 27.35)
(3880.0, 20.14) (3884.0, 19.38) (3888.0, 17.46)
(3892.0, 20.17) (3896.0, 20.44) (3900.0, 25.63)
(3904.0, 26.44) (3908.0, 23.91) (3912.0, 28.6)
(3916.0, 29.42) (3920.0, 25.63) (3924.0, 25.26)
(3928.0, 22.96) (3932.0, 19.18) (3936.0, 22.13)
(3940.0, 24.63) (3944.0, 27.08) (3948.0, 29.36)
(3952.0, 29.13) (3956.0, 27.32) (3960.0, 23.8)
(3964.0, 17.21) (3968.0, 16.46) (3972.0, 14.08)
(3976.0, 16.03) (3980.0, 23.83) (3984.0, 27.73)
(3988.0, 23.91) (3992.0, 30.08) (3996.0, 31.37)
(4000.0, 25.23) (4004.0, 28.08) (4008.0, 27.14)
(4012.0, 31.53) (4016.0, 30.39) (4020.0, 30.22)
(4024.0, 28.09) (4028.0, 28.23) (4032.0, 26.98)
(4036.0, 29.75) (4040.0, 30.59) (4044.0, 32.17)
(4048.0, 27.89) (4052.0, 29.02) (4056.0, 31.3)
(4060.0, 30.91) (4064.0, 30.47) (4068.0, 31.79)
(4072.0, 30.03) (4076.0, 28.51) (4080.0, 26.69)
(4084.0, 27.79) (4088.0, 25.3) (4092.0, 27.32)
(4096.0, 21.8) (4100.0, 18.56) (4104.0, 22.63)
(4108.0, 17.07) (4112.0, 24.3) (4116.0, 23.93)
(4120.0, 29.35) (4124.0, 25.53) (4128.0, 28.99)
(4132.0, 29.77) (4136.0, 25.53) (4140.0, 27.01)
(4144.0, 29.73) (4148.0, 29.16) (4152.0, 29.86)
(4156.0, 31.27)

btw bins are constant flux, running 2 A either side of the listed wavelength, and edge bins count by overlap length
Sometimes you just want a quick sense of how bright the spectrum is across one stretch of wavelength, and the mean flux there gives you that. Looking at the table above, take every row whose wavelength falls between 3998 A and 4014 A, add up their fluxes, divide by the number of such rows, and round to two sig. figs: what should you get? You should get 28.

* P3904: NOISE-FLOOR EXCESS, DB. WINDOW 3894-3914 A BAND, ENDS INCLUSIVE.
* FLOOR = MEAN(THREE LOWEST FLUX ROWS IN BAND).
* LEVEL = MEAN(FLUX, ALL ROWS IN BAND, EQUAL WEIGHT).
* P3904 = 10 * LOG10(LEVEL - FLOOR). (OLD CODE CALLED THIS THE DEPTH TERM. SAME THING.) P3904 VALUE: 2.2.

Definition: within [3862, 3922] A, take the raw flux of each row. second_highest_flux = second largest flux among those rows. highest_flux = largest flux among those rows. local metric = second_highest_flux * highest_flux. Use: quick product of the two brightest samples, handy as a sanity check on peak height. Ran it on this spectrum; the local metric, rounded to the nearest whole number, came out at 926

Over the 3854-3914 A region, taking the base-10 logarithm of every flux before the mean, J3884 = 1.38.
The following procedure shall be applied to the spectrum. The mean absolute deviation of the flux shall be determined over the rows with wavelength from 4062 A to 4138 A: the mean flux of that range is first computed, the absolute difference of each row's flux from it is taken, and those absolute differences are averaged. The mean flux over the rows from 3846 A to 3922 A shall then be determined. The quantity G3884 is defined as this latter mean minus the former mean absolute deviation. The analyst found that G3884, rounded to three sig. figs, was 21.8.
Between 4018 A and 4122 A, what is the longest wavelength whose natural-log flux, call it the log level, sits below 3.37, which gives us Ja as 4116.0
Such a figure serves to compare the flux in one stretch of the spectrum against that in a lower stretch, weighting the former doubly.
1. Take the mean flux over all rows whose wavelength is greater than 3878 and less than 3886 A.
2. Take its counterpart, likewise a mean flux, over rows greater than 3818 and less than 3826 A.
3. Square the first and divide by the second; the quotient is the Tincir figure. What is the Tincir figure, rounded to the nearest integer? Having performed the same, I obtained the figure 16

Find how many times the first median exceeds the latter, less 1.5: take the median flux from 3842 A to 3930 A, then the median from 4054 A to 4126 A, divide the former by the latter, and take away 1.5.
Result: -0.56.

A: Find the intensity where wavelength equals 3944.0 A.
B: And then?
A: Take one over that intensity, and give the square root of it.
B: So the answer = 0.192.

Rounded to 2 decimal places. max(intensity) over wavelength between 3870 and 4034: 31.53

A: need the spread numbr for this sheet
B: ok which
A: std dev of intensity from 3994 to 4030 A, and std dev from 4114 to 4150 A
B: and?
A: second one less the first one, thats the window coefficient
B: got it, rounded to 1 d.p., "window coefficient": 0.1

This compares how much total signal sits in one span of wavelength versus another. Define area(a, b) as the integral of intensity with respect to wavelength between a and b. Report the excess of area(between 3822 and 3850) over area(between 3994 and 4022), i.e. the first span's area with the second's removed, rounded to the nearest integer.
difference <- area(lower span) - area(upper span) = -277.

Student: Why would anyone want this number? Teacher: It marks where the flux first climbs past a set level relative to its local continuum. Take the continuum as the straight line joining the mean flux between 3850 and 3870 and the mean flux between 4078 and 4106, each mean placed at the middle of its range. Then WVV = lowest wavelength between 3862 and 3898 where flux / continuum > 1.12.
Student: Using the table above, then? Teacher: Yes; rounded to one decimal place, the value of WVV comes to 3872.0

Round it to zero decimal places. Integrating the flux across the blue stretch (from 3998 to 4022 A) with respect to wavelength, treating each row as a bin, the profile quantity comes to 690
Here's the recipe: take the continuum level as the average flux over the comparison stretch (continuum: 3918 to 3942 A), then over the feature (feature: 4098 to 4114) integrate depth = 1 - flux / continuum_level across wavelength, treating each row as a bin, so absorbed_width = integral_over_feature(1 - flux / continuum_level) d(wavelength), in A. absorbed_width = 2 A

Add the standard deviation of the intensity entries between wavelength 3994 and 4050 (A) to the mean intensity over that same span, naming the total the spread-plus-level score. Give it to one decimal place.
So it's 31.1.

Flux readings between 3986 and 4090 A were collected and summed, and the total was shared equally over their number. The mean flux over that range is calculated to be 29.0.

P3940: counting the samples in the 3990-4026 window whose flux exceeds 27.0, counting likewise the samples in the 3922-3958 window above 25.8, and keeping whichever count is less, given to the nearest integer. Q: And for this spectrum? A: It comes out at 4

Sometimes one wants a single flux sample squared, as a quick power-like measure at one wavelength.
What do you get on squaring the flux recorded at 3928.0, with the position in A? 527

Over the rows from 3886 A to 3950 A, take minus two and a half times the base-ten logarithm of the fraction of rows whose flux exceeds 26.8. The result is 1.5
